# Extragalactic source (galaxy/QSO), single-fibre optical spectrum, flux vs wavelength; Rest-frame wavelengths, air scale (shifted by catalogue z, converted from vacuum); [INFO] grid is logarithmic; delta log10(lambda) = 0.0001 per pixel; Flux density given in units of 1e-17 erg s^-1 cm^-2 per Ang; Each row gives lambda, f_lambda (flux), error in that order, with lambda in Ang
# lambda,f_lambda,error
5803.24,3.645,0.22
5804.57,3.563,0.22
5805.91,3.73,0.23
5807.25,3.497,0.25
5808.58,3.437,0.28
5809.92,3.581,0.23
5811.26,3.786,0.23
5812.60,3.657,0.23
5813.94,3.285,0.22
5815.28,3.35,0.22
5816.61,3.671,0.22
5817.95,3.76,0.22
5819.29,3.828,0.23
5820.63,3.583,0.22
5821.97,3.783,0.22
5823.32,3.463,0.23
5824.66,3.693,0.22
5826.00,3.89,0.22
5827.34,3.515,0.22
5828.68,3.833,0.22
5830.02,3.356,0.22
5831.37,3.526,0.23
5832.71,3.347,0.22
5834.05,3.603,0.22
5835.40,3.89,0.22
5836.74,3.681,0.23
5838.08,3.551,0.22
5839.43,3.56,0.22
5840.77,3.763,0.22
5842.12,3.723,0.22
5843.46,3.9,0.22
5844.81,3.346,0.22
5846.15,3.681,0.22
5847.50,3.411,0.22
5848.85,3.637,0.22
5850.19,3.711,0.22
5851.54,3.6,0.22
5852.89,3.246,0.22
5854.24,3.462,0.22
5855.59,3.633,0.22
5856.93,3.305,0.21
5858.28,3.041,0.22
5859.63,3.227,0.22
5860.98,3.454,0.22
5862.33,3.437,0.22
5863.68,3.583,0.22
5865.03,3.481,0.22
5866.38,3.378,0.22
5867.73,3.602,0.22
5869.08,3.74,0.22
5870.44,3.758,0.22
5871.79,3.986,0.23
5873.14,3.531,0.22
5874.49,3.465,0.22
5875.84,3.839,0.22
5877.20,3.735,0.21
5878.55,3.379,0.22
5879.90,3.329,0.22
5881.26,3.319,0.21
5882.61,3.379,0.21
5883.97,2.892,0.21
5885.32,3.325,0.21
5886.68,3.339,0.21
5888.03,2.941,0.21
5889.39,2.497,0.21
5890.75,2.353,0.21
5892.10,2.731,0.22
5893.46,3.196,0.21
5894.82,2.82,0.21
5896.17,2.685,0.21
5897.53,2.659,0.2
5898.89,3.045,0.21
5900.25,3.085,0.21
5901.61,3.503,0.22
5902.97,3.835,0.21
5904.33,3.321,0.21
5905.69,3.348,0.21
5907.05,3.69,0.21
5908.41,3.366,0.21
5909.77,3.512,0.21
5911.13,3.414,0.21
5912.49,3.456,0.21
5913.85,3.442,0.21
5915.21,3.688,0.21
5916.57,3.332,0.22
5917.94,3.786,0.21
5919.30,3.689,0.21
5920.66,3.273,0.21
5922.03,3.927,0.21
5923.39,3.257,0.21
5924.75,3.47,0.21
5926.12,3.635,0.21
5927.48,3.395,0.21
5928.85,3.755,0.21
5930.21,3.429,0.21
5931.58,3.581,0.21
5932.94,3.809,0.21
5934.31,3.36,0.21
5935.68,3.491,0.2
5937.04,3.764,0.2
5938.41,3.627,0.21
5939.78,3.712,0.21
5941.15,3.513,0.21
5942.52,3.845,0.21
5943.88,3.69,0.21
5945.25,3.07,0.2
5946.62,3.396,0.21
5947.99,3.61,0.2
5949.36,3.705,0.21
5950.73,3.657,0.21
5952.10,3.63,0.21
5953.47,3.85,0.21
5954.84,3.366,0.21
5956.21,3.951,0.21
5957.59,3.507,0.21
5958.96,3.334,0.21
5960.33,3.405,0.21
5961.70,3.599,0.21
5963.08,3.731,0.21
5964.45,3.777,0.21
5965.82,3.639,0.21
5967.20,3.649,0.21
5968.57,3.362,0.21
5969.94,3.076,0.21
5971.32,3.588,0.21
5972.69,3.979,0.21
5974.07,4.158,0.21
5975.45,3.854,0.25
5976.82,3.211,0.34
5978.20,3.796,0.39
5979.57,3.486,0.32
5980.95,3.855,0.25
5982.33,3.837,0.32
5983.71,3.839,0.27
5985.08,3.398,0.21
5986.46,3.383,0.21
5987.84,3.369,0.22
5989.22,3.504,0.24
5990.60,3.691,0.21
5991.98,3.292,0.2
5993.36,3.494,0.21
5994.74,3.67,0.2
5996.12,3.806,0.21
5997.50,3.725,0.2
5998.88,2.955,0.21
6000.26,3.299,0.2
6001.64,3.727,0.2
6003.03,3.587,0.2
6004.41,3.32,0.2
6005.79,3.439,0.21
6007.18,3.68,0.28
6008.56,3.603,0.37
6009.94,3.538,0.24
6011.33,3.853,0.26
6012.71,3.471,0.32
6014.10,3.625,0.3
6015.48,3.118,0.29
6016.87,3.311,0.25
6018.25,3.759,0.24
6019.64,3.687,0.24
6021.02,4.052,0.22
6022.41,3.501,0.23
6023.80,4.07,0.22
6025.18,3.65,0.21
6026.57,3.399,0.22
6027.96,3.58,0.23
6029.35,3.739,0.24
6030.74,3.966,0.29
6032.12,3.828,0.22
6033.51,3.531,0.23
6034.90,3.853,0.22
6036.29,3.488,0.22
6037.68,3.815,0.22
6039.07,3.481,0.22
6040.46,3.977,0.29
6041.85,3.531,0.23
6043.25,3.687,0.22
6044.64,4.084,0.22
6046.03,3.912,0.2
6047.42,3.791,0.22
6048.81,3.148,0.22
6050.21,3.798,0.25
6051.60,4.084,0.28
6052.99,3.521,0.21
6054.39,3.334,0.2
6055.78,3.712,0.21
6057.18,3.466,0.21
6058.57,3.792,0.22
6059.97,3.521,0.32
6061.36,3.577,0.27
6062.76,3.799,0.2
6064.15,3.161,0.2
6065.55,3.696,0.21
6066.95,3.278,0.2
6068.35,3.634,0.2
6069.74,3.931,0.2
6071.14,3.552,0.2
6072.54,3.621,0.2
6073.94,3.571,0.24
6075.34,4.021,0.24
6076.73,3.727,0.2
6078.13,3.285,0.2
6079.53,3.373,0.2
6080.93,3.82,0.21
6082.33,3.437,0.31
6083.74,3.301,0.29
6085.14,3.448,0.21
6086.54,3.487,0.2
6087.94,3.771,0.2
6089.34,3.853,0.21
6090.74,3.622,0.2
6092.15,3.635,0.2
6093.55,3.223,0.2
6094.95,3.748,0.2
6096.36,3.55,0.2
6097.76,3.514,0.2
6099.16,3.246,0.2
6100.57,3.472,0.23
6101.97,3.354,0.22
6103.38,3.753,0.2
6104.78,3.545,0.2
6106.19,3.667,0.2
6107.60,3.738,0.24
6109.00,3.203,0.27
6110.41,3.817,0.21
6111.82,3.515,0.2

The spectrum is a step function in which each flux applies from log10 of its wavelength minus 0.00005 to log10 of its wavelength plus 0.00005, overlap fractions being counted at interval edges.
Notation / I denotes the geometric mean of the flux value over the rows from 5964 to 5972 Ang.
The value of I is 3.51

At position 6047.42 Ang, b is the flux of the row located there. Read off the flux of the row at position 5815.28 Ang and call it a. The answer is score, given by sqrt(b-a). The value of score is 0.66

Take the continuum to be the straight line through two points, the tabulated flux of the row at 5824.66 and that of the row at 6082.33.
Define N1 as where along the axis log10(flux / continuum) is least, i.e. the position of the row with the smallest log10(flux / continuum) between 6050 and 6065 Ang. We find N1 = 6064.15 Ang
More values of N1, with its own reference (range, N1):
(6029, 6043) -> 6039.07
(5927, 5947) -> 5945.25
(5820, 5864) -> 5858.28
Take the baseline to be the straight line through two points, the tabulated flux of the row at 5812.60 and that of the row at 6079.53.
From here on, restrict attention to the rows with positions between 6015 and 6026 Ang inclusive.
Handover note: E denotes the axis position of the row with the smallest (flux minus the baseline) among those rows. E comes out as 6015.48 Ang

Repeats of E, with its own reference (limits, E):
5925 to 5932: 5927.48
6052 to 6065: 6064.15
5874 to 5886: 5883.97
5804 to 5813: 5808.58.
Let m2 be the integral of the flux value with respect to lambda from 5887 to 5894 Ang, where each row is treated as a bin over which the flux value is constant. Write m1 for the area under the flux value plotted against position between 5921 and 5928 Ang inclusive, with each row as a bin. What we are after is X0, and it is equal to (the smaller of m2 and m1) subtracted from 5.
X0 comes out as -14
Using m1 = 25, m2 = 19.4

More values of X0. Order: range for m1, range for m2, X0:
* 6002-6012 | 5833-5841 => -24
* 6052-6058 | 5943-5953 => -16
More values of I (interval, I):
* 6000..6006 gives 3.47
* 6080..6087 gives 3.49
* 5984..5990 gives 3.41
